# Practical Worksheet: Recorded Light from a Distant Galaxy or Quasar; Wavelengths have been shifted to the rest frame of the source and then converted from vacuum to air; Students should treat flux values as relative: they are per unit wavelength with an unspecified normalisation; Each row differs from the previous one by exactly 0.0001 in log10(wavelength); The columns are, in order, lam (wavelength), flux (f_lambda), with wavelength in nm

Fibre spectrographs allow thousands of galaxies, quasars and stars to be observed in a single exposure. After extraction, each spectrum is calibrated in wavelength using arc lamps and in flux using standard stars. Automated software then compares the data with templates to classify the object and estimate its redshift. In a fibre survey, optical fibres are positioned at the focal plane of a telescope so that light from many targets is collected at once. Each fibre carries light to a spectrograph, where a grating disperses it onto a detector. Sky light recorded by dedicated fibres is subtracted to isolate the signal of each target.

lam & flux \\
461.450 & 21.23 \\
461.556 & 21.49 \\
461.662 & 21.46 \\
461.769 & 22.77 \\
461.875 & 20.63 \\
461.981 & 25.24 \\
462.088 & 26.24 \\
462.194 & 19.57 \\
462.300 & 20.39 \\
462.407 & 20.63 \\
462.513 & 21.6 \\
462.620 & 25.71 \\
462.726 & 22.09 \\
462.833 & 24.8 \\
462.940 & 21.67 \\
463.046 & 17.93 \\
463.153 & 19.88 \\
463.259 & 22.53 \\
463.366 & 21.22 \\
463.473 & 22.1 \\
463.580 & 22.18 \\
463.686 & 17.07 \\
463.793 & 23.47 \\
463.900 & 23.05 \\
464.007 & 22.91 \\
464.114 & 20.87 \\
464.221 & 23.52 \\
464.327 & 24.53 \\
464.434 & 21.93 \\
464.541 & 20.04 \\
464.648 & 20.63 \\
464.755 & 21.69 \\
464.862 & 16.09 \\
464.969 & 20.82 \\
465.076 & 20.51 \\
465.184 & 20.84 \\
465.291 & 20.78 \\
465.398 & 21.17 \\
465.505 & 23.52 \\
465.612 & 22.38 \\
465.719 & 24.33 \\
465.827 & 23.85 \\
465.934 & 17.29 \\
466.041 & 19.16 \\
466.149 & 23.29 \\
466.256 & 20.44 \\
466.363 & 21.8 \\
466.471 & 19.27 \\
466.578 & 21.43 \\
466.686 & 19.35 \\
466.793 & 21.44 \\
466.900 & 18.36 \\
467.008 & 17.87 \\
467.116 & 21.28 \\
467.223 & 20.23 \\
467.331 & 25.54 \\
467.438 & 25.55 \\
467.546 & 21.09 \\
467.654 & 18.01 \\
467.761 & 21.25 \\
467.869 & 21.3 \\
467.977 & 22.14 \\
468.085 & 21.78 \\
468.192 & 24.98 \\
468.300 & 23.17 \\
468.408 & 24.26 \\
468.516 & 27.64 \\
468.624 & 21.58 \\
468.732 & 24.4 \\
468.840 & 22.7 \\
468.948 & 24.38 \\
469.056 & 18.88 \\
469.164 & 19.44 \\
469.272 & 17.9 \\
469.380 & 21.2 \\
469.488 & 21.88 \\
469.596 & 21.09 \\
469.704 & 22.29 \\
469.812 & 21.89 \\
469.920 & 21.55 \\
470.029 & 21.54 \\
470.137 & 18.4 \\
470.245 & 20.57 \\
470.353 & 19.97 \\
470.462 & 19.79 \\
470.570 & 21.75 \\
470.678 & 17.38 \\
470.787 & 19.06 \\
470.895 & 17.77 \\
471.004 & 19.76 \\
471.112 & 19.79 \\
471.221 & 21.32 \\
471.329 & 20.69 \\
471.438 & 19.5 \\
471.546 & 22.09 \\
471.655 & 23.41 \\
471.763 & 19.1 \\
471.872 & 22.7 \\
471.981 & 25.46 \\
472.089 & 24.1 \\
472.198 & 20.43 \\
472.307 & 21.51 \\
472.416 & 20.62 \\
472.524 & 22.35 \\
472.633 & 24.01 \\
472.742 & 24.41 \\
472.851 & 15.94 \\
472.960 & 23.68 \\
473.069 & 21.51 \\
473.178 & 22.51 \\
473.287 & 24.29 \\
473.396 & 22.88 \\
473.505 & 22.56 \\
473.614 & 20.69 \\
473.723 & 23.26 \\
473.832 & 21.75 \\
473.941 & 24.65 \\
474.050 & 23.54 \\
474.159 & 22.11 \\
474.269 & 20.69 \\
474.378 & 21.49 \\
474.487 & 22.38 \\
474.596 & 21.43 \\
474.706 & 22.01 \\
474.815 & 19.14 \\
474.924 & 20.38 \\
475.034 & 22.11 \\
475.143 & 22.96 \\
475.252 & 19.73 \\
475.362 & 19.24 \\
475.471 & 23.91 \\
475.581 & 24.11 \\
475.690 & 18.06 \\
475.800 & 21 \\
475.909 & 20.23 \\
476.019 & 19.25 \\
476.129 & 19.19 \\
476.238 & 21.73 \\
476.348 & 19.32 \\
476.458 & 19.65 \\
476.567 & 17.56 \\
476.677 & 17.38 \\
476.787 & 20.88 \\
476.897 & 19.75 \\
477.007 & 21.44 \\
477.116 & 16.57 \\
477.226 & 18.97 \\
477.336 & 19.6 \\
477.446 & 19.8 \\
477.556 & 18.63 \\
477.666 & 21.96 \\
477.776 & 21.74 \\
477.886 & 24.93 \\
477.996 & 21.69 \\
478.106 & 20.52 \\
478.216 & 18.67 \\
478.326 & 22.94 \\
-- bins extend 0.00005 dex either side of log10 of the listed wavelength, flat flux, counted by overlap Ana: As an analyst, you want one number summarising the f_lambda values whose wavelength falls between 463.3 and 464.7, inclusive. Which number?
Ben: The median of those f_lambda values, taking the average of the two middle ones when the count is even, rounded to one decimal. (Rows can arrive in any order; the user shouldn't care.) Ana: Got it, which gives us 22.1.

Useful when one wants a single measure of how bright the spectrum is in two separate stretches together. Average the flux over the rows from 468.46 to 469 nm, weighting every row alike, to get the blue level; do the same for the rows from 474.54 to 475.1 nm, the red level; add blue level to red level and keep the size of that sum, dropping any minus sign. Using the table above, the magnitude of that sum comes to 45.2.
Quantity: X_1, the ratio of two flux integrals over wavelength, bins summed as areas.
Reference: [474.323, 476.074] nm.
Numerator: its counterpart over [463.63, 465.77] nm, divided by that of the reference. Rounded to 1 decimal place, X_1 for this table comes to 1.2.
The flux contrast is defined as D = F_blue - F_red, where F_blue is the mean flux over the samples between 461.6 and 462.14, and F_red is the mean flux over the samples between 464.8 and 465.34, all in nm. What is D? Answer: 3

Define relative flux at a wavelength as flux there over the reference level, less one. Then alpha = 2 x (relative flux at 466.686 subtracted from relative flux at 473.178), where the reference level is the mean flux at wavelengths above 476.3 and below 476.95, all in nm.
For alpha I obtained 0.33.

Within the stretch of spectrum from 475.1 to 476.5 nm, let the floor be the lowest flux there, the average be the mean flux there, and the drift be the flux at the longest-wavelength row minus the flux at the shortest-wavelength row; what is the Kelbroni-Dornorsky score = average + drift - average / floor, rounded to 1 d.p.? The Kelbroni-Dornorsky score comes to 16.2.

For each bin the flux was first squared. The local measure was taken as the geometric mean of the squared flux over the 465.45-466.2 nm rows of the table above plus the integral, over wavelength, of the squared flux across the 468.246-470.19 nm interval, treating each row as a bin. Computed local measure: 1419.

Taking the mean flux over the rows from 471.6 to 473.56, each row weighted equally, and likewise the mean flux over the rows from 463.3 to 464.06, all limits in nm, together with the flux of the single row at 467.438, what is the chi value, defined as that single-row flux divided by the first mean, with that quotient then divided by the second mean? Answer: 0.0528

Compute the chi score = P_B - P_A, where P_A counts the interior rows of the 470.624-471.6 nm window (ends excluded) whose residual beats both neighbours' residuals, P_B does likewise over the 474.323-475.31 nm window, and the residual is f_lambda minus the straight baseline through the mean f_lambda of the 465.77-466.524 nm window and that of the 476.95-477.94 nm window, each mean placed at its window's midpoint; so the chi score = 1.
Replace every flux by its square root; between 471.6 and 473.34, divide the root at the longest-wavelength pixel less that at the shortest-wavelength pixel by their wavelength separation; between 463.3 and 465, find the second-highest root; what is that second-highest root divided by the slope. 88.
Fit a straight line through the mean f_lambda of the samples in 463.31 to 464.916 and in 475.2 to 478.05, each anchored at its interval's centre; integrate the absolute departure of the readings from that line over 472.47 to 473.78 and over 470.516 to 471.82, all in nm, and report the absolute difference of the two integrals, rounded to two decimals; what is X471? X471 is 1.31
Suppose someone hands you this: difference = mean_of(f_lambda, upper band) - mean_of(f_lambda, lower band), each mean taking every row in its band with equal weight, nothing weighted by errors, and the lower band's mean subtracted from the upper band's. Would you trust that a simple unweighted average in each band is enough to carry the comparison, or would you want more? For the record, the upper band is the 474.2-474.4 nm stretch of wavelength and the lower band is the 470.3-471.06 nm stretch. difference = 1.7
